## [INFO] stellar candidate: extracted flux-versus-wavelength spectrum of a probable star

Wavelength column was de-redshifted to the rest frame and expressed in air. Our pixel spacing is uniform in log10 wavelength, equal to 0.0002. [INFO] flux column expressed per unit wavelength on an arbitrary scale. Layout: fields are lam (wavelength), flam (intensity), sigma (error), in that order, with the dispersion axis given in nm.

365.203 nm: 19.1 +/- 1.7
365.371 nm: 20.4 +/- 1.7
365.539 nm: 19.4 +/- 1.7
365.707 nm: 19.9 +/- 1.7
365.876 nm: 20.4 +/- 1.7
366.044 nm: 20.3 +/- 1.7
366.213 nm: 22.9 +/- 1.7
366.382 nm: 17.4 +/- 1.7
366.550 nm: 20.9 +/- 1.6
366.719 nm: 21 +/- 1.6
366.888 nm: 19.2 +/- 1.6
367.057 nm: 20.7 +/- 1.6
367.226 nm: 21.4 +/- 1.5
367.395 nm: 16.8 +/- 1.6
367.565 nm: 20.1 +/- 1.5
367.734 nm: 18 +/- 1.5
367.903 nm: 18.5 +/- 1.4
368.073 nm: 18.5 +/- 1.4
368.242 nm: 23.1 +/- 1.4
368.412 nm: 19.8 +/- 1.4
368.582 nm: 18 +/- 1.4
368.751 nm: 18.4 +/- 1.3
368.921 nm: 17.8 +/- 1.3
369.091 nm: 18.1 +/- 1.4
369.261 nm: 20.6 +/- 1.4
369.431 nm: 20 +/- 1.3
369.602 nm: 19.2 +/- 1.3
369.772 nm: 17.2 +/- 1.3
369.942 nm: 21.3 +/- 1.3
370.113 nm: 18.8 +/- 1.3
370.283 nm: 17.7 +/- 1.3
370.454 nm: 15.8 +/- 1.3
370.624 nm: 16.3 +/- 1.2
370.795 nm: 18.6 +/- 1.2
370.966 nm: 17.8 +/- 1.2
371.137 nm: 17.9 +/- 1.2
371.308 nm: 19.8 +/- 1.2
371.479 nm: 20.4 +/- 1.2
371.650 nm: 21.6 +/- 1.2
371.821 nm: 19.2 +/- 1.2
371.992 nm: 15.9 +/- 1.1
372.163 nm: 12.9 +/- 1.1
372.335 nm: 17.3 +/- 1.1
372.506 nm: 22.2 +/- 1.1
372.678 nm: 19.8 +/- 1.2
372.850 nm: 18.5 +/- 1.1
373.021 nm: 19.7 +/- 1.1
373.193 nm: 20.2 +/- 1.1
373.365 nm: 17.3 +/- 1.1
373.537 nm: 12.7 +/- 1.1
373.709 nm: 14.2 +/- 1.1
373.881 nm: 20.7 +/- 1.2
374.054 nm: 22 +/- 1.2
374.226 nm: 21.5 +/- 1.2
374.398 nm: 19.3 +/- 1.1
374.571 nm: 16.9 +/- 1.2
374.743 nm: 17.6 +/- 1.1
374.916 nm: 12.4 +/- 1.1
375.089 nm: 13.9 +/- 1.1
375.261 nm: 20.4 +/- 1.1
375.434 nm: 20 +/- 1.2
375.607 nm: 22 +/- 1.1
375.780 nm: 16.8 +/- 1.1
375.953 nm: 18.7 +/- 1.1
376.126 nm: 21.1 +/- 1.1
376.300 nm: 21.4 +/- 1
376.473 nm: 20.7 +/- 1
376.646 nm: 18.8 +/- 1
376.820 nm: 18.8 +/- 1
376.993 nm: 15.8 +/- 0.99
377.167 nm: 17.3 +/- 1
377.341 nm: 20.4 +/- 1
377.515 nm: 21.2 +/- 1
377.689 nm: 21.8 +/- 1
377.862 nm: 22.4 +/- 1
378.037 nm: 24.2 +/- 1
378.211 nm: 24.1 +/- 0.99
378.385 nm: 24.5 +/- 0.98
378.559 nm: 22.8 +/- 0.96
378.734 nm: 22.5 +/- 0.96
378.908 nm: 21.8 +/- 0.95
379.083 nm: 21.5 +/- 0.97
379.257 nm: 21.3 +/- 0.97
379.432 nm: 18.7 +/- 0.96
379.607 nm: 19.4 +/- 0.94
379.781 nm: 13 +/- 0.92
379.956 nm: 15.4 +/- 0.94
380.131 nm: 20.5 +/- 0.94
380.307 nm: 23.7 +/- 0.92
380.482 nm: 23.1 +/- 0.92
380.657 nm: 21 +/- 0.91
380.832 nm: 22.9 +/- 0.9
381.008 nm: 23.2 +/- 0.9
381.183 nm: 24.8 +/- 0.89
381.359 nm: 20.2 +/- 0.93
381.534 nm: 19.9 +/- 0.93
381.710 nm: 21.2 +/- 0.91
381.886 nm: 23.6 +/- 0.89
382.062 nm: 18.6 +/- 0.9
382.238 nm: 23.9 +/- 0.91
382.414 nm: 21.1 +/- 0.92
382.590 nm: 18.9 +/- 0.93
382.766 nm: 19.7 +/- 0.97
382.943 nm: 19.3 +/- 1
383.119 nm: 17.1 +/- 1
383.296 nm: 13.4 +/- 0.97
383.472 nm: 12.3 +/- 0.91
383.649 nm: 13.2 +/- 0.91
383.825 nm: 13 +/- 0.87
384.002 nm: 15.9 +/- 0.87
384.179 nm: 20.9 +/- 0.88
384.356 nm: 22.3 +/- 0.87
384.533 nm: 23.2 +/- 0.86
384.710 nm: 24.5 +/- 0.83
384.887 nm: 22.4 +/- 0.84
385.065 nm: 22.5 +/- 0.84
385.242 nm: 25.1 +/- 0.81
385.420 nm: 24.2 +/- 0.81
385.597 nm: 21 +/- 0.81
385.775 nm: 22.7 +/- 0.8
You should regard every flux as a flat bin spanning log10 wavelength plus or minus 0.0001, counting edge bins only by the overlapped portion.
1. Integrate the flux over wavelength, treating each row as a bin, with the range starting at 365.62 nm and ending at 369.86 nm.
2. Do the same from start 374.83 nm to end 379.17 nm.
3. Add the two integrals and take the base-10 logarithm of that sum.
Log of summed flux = 2.23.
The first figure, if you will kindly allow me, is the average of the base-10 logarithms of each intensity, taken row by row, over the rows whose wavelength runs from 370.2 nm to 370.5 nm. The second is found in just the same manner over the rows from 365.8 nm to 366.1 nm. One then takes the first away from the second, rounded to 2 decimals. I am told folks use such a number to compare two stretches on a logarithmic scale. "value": 0.09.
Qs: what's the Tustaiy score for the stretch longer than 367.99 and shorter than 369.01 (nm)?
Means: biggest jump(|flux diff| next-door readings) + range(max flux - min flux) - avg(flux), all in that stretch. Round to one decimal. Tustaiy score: -9.4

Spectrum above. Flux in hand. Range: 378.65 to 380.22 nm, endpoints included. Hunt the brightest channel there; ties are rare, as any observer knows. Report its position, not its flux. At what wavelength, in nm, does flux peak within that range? 378.734 nm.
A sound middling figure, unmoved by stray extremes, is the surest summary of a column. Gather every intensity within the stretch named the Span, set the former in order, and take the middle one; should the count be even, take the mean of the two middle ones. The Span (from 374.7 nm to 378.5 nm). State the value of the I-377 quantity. 20.4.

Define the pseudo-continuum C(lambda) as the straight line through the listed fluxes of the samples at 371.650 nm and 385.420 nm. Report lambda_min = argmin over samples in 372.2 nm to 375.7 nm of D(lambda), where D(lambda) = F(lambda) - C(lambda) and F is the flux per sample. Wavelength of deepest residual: 374.916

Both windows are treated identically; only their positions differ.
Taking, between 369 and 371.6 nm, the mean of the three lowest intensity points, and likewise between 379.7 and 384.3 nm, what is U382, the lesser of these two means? 12.8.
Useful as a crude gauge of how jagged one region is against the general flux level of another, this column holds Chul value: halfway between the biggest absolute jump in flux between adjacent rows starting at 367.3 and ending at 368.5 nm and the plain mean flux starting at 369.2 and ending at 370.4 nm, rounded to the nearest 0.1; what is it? 11.9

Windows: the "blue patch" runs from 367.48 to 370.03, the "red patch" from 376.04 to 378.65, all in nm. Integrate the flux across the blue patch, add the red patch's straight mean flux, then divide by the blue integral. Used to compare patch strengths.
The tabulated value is 1.43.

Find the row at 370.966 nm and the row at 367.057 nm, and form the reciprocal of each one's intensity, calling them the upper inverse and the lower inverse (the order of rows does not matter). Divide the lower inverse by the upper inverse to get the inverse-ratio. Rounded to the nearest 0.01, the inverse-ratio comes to 0.86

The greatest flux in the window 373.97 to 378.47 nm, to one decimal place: 24.5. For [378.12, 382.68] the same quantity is 24.8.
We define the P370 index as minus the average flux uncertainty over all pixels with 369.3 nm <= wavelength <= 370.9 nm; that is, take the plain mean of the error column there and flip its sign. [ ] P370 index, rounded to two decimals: -1.28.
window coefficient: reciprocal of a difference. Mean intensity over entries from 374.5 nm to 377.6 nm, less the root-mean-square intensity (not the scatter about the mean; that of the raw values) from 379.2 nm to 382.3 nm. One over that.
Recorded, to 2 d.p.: -0.41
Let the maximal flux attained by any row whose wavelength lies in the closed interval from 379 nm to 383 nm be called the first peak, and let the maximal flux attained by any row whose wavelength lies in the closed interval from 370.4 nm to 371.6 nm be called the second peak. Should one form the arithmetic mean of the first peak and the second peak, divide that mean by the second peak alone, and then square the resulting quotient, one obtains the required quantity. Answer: 1.23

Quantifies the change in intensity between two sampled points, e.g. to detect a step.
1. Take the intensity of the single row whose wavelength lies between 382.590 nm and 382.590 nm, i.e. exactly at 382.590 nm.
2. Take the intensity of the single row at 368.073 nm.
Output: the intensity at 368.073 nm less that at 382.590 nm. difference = 0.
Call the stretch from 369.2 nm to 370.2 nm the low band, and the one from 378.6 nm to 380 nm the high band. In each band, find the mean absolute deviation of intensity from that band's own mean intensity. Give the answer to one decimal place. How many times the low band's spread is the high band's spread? 2.4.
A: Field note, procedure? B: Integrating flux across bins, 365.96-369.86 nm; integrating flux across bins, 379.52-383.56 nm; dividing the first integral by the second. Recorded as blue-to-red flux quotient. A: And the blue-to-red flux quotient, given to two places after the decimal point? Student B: 0.95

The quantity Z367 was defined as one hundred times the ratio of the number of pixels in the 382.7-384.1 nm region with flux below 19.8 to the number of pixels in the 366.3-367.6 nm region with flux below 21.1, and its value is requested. 114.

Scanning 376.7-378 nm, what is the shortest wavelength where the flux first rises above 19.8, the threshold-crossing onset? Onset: 377.341 nm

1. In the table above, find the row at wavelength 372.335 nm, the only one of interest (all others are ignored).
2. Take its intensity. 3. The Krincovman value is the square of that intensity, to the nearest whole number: 299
